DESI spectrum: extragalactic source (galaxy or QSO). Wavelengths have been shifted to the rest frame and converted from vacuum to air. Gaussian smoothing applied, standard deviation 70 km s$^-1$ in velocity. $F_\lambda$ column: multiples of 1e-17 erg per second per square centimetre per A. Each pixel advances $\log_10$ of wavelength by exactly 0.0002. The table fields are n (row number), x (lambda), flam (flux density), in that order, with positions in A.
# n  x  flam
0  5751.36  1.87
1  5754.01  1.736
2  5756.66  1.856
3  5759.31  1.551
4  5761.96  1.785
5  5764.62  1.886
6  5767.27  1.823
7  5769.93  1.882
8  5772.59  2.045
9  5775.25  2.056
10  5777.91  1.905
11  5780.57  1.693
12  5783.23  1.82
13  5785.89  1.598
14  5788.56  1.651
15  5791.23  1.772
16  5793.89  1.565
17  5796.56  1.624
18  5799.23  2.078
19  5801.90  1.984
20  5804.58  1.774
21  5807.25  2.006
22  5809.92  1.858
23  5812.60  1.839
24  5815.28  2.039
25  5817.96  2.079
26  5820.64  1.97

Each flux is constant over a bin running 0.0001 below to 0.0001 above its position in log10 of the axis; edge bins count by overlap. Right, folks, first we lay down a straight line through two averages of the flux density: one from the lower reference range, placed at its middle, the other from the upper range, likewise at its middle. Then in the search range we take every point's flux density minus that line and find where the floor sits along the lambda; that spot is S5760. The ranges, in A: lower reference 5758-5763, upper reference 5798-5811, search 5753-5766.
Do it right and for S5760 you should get 5759.31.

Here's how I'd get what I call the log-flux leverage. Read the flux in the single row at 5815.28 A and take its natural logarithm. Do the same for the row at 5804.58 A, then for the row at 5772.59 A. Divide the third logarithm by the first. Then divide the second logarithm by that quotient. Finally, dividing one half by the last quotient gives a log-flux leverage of 0.88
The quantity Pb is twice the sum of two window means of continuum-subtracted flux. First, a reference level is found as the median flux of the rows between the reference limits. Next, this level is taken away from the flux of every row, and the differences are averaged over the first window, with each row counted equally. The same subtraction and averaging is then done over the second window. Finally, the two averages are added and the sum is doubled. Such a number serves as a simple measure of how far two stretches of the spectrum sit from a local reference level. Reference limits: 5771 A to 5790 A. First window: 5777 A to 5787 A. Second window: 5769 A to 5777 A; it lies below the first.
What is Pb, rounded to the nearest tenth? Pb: 0.2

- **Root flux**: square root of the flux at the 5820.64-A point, 1.404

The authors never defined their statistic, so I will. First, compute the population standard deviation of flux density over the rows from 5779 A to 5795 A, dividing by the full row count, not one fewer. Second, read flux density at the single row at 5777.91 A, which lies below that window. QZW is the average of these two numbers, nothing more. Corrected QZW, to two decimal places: 1.00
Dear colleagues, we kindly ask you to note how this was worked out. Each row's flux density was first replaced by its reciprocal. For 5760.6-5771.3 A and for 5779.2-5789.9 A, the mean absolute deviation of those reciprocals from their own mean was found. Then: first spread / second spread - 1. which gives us -0.48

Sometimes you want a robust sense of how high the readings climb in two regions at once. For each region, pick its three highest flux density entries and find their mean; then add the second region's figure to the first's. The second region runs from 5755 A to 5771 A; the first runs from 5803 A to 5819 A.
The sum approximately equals 3.92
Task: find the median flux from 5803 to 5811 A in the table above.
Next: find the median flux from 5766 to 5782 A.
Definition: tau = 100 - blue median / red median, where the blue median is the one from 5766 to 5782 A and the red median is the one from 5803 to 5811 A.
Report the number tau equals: 99.0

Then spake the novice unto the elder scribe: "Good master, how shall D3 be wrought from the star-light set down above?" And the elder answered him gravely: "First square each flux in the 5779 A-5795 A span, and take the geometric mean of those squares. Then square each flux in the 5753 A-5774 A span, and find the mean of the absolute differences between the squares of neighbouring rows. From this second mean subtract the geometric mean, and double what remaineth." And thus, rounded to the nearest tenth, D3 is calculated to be -4.6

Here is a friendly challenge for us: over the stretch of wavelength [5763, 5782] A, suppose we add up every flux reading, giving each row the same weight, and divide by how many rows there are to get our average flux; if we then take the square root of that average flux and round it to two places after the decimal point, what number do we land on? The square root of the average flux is 1.38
